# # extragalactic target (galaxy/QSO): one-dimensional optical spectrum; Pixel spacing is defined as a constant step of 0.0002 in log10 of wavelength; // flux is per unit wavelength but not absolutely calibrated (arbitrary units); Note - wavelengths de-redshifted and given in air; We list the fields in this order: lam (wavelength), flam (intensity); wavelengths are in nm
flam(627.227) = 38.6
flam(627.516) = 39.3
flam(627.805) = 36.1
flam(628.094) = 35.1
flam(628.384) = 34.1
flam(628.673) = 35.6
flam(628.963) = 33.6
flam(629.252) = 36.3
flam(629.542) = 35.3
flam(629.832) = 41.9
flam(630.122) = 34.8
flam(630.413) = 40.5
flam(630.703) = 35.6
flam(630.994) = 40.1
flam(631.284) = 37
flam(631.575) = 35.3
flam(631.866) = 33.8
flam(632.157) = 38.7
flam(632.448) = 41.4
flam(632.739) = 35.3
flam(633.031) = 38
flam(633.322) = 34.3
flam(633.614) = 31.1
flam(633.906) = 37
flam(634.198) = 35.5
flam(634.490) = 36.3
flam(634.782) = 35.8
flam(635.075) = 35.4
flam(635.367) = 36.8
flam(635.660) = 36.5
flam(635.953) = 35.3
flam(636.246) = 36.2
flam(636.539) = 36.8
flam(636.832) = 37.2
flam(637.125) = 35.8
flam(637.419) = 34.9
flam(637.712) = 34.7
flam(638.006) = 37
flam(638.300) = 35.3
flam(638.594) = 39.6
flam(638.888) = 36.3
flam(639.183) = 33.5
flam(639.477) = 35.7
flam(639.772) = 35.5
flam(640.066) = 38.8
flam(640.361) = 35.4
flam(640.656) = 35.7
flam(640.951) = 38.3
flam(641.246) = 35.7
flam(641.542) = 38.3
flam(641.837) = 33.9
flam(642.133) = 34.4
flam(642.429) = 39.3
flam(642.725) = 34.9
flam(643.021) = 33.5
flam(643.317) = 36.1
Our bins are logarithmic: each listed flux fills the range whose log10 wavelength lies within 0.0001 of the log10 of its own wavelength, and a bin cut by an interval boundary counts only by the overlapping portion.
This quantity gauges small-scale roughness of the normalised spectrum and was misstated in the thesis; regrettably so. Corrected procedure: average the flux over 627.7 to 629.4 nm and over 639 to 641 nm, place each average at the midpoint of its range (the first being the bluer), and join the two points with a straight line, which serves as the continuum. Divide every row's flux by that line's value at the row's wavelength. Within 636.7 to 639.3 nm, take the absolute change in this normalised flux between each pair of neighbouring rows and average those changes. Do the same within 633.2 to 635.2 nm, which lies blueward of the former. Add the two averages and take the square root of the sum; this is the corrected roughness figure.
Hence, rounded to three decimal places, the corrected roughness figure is 0.342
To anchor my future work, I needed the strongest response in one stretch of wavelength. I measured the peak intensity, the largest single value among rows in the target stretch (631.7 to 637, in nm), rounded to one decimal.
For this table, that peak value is 41.4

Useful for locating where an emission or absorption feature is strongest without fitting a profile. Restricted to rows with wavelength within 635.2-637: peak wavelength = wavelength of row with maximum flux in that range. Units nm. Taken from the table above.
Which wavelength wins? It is 636.832 nm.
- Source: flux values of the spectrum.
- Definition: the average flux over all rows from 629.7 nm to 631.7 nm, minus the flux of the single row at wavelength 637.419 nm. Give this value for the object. 3.0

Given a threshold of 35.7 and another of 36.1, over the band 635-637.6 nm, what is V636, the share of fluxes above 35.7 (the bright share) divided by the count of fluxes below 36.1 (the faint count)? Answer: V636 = 0.167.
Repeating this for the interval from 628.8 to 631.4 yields 0.139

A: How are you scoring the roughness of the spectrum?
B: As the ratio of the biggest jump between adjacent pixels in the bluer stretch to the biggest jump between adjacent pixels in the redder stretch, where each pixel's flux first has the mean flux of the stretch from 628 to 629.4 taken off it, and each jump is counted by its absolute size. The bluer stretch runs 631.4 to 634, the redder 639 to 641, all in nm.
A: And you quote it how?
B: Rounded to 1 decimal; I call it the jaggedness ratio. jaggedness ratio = 1.8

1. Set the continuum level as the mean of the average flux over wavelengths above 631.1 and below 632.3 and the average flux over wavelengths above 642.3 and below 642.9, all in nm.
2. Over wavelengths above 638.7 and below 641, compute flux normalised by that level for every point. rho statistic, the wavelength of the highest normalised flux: 640.066 nm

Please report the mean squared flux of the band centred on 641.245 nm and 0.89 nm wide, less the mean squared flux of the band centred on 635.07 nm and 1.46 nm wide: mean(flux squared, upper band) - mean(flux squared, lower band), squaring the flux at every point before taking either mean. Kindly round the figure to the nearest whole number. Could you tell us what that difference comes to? 95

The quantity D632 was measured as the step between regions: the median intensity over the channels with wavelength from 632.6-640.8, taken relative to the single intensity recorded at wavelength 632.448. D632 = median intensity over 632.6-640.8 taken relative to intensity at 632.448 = -6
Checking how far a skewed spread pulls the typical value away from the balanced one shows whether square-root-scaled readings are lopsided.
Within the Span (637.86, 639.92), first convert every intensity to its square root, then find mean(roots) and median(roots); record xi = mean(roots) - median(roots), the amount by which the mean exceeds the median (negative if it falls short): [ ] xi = 0.034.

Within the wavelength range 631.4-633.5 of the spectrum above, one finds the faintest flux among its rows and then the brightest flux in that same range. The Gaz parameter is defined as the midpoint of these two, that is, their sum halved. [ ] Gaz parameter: 37.6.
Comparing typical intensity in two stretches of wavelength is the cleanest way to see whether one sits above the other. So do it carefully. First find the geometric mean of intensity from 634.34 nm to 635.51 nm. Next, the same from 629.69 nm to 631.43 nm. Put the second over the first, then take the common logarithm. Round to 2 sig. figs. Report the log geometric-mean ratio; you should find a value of 0.025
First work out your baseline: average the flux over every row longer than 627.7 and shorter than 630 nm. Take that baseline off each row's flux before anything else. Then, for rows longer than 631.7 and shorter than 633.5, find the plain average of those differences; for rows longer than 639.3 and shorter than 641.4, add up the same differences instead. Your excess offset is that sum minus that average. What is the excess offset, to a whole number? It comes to 2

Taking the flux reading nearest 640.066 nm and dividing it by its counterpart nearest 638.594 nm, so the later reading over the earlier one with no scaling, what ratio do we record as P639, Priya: 0.98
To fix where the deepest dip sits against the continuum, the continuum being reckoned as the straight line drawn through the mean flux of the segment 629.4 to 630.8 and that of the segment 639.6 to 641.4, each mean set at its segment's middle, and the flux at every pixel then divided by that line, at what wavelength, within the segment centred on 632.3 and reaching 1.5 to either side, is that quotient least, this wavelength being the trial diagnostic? 633.614 nm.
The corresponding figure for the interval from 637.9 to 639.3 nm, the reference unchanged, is 639.183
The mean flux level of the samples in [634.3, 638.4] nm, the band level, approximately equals 36.0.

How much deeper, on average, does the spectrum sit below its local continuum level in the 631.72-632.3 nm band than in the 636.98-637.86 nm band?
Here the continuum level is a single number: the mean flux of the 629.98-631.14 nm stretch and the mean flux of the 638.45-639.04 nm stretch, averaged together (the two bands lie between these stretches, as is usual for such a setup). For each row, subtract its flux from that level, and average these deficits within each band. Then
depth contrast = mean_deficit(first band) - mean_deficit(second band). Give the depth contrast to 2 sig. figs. -1.1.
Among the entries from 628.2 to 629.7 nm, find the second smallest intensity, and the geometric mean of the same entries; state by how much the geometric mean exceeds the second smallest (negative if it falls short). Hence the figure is 0.87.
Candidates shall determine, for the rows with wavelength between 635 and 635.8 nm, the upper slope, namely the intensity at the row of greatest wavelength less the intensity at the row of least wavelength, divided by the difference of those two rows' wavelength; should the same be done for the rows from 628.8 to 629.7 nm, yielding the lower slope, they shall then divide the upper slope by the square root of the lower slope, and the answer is 1.1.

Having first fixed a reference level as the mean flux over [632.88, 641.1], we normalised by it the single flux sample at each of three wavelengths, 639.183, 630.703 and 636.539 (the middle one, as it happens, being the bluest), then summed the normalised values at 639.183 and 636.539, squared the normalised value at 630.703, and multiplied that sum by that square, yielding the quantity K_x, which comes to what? 1.91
